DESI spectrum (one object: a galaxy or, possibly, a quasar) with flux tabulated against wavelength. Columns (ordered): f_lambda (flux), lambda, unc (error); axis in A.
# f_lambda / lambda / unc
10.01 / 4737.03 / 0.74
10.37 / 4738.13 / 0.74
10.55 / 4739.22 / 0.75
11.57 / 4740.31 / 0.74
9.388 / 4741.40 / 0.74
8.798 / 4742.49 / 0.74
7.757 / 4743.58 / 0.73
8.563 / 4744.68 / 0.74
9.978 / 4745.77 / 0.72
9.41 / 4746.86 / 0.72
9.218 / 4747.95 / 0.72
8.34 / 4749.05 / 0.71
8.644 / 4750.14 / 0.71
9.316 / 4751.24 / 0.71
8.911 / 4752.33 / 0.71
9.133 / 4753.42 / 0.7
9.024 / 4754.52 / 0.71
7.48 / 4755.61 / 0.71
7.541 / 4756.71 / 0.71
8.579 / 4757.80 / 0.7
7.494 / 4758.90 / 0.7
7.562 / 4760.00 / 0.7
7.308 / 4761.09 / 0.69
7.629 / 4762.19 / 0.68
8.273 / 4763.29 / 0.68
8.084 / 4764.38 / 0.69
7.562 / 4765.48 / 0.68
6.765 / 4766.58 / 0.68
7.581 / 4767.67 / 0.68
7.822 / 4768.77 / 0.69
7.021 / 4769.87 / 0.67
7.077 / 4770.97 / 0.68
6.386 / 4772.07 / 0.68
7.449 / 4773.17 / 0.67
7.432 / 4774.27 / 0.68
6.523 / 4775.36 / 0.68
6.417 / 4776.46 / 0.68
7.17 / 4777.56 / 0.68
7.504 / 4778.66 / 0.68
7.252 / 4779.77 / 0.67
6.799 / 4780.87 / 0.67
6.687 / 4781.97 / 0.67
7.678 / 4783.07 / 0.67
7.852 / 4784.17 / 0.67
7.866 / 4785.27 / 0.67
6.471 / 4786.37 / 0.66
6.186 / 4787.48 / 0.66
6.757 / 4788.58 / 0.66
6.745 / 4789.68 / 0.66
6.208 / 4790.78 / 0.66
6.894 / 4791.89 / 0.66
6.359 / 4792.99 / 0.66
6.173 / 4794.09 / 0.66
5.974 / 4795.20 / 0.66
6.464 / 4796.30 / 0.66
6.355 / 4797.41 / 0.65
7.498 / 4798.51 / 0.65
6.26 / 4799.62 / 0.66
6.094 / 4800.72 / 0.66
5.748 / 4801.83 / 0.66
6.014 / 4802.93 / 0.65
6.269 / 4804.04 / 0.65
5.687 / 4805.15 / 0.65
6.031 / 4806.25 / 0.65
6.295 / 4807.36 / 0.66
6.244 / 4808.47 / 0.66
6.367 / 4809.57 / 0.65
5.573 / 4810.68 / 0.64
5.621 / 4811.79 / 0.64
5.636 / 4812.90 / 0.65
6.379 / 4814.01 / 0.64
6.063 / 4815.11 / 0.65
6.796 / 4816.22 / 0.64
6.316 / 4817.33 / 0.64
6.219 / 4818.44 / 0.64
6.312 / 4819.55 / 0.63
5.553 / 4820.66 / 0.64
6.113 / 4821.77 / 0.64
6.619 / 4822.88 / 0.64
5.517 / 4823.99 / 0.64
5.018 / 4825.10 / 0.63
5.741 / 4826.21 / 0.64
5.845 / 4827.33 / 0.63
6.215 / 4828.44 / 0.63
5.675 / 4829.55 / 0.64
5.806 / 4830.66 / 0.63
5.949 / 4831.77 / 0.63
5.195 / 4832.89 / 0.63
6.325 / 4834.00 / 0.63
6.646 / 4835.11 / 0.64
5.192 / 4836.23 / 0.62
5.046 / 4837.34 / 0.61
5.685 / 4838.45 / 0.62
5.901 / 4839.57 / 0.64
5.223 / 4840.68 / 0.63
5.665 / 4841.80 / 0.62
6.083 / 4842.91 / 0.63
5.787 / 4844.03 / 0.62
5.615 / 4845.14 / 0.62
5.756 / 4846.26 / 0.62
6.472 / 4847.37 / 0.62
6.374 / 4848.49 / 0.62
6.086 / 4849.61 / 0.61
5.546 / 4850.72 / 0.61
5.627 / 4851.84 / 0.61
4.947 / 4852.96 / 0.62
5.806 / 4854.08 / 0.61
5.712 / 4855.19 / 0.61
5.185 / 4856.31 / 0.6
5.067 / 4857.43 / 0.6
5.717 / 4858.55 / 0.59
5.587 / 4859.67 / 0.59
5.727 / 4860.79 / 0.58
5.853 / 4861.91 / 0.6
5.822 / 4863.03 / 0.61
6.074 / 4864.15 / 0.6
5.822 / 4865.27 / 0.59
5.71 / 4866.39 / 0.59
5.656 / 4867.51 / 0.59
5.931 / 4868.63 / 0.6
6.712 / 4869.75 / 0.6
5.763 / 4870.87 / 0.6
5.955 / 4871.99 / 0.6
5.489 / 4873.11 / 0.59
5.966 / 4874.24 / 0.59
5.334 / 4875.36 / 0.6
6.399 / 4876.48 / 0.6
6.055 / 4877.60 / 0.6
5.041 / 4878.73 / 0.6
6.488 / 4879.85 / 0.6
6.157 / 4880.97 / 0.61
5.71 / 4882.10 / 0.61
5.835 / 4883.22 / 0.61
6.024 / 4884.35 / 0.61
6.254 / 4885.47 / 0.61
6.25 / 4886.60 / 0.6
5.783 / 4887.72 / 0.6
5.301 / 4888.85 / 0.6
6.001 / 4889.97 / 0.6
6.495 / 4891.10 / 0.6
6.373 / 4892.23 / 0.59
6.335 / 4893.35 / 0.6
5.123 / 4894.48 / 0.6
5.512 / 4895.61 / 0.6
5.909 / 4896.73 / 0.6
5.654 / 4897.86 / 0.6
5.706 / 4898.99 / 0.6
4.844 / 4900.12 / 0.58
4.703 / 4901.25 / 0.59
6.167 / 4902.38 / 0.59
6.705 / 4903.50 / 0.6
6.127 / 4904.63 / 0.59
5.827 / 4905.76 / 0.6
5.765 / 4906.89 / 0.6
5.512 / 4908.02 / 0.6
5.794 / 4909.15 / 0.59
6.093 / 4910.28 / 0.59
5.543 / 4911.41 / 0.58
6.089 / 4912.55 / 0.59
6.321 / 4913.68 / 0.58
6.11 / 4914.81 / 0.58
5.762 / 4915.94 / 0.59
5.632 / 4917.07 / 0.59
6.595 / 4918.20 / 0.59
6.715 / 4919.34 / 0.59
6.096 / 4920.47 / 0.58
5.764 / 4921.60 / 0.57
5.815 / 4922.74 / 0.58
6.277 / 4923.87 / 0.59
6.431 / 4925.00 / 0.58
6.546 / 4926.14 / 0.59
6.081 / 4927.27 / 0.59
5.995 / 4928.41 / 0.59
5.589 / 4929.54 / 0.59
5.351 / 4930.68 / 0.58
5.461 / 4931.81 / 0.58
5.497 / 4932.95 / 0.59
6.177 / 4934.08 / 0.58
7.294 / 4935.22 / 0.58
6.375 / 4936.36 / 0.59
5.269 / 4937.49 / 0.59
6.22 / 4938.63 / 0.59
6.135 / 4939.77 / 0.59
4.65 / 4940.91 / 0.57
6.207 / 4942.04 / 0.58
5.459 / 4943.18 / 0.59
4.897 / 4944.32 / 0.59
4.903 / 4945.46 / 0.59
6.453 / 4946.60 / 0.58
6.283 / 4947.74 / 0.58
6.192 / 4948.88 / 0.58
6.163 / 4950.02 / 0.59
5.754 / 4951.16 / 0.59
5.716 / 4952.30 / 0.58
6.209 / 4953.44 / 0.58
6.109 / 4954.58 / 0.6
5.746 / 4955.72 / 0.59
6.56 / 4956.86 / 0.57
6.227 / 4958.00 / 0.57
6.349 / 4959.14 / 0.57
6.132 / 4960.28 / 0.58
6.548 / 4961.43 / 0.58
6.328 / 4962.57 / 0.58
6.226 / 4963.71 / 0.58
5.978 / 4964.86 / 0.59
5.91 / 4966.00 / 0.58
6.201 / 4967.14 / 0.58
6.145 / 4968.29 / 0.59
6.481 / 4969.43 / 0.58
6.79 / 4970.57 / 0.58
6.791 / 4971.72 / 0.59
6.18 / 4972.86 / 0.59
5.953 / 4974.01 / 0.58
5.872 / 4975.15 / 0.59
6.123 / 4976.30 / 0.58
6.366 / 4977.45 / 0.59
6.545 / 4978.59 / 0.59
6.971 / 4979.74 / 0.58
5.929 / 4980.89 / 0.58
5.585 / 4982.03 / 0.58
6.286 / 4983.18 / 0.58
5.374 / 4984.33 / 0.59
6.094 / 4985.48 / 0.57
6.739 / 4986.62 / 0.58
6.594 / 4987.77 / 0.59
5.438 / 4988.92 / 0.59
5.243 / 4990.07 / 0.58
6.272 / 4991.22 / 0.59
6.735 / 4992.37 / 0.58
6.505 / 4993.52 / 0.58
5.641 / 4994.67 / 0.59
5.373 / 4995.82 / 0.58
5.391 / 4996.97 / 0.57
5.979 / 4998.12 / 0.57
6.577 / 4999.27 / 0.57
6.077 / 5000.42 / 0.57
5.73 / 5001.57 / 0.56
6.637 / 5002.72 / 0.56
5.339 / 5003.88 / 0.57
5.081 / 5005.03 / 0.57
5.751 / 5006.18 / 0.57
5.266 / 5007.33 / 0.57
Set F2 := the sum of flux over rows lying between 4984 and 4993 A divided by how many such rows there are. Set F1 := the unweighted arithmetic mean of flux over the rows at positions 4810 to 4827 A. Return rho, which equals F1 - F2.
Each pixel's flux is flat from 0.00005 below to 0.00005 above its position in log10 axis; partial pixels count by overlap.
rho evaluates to -0.1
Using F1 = 5.97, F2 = 6.1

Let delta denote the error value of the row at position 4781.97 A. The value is 0.670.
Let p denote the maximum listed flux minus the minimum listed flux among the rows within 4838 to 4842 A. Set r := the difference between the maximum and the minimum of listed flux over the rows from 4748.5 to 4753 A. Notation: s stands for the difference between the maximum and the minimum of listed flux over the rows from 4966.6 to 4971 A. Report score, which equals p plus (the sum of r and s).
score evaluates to 2.3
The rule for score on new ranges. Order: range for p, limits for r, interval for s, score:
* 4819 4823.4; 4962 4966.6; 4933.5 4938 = 3.5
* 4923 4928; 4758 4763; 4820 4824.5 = 1.9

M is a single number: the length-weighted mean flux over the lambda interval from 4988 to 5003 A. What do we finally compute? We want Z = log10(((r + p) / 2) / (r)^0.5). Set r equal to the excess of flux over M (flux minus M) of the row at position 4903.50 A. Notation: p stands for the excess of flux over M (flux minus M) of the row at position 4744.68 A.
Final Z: 0.29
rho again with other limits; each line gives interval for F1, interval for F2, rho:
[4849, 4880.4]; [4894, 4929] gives -0.2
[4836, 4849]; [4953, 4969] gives -0.5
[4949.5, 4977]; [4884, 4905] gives 0.3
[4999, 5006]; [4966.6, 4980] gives -0.5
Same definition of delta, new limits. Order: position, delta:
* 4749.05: 0.710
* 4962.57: 0.580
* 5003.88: 0.570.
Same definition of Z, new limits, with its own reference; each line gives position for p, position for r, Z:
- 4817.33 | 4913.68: -0.23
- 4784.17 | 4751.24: 0.15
